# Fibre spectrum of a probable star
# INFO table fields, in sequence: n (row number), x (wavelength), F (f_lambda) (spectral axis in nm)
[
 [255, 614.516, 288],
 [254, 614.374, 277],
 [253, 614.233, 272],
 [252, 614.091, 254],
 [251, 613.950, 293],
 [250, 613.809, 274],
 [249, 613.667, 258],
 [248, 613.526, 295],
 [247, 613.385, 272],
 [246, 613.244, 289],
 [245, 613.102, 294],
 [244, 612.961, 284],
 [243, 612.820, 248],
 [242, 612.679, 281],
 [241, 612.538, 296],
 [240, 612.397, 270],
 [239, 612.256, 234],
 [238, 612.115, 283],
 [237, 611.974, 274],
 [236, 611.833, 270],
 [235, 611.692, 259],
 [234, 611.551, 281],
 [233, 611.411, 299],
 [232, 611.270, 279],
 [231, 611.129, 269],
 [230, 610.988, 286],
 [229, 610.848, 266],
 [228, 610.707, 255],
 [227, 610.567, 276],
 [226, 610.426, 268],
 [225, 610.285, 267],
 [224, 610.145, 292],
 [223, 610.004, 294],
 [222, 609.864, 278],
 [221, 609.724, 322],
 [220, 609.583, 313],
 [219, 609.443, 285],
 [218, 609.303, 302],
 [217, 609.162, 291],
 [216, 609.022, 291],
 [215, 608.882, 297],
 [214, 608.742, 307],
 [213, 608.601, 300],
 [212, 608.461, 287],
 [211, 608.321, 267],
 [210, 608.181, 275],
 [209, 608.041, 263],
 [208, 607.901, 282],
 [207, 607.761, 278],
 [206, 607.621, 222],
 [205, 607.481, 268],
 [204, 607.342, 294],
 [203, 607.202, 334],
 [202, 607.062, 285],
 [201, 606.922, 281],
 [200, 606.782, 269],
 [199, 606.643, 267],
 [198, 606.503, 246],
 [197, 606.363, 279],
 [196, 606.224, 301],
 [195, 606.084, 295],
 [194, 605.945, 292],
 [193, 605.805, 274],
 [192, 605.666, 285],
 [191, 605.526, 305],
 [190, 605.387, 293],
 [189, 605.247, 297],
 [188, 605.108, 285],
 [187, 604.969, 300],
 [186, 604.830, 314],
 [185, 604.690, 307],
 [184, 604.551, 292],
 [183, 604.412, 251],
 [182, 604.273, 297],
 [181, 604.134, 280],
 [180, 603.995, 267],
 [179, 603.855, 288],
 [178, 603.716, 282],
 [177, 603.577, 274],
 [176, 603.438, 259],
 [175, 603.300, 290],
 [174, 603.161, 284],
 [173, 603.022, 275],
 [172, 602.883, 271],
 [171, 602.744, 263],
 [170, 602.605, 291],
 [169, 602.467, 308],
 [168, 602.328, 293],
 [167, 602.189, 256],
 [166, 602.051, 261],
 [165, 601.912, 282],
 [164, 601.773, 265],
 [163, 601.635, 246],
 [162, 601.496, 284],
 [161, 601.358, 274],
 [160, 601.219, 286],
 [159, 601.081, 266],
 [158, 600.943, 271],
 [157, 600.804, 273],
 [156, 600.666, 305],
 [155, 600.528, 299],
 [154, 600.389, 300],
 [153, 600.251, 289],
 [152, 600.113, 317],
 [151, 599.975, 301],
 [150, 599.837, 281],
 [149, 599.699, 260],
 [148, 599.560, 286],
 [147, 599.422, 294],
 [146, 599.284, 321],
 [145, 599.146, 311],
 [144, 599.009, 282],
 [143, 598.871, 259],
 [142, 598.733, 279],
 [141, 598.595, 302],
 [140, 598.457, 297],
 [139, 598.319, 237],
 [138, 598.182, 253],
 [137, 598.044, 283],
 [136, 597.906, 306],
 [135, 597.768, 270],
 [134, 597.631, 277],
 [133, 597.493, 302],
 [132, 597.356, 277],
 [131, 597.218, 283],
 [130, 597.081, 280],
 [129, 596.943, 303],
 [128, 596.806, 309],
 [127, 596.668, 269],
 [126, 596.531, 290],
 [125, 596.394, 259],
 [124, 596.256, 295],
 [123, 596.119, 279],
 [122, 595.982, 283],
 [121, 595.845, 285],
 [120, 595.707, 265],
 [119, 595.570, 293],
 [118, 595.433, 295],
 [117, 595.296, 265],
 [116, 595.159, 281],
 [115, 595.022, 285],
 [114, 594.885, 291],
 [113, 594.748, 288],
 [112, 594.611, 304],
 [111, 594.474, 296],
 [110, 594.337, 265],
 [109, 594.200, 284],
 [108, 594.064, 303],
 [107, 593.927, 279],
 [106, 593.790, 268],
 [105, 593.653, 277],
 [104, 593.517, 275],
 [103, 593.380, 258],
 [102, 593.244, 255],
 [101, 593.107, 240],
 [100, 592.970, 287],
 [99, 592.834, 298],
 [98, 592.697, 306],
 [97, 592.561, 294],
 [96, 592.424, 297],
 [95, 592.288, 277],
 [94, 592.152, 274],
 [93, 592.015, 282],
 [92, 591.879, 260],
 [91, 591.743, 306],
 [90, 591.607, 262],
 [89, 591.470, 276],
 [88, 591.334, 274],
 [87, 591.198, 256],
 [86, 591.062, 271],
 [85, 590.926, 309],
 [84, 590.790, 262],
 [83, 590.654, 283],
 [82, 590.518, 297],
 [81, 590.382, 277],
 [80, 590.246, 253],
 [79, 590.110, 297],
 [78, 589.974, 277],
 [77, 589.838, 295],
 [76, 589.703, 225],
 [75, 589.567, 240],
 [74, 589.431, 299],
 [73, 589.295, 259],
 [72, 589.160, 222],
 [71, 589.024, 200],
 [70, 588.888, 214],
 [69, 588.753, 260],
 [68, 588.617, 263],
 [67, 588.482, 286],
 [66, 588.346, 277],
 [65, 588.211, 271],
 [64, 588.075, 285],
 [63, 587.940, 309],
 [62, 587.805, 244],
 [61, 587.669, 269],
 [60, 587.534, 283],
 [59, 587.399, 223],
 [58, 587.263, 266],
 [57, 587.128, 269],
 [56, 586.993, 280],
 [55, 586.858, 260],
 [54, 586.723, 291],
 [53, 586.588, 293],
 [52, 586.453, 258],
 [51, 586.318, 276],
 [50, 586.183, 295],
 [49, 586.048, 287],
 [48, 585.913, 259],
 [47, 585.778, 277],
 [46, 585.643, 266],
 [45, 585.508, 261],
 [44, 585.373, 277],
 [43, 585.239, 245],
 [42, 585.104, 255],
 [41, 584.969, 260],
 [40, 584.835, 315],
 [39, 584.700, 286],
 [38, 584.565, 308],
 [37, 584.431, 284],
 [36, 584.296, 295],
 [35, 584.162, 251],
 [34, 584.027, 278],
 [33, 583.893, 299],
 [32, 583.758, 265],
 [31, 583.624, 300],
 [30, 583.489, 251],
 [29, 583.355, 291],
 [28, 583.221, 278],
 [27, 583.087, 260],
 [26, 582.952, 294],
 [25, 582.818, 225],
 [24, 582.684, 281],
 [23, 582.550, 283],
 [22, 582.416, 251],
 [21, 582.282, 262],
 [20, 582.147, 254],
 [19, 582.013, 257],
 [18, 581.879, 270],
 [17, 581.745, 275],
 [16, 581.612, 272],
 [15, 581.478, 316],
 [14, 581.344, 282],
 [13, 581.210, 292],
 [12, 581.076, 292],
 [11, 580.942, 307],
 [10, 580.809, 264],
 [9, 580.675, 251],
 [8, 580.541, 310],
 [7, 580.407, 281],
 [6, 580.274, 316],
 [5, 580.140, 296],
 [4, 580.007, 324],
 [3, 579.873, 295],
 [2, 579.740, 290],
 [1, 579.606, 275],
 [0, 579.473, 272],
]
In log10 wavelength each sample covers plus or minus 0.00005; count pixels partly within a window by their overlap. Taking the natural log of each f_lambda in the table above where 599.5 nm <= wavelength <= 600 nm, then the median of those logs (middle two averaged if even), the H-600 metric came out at 5.65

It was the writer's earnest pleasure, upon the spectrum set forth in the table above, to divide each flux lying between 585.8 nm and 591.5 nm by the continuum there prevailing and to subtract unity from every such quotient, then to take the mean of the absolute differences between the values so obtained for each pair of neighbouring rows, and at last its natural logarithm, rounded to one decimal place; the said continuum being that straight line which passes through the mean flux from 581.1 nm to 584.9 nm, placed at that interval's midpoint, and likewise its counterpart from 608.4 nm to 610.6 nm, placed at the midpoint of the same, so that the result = -2.4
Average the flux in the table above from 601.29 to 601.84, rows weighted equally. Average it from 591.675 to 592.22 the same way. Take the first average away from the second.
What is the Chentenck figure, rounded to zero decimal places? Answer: 13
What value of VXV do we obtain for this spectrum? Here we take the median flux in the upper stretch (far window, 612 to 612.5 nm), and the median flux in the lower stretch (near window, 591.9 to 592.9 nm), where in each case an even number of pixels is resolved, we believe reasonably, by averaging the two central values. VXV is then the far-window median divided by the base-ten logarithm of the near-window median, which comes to 109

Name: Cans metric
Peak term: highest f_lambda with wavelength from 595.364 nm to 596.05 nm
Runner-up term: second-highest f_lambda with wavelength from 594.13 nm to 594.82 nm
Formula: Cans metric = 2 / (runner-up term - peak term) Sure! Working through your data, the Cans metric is 2.00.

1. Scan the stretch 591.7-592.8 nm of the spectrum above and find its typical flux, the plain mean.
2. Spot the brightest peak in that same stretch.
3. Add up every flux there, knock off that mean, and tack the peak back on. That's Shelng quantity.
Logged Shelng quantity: 2315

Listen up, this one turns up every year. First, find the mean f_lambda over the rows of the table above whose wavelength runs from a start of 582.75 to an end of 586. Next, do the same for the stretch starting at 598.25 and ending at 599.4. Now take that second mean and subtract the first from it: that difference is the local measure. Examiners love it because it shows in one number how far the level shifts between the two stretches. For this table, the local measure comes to 12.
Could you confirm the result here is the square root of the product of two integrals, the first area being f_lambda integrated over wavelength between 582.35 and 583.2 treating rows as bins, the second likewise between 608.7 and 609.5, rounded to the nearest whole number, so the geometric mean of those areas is 231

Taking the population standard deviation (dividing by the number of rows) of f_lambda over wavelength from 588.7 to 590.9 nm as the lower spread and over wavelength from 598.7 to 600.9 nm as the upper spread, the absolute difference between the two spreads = 13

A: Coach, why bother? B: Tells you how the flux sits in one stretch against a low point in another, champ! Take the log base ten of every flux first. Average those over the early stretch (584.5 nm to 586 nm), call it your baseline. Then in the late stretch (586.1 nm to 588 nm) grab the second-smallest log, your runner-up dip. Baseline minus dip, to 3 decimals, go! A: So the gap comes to 0.048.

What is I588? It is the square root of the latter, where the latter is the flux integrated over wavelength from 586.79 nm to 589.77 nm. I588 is 27.8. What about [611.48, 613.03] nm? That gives 20.5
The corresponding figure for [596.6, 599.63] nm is 29.4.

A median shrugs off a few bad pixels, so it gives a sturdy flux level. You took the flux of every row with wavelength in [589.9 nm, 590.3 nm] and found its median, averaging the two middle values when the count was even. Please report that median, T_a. 277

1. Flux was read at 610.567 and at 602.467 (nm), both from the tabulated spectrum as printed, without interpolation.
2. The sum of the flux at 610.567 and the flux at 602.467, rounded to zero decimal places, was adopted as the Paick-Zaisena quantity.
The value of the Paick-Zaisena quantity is 584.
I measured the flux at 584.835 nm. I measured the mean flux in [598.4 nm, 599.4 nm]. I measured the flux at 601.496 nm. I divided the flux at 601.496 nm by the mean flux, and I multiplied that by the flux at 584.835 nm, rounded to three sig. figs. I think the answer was 305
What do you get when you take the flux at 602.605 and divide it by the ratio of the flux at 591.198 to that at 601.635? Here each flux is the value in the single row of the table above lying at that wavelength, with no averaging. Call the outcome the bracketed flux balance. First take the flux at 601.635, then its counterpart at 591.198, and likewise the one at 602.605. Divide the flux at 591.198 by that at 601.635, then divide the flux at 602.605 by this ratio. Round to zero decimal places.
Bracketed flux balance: 280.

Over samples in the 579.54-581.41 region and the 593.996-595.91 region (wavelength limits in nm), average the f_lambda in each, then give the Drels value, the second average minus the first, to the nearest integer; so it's -5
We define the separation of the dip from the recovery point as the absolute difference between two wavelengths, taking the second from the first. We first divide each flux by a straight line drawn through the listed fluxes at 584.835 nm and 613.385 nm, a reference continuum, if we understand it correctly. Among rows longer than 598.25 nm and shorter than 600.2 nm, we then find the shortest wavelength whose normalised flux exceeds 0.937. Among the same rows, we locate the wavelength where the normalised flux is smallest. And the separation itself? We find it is 0.14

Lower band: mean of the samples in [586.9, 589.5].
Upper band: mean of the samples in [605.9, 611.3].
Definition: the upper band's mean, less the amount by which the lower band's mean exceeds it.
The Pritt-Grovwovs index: 303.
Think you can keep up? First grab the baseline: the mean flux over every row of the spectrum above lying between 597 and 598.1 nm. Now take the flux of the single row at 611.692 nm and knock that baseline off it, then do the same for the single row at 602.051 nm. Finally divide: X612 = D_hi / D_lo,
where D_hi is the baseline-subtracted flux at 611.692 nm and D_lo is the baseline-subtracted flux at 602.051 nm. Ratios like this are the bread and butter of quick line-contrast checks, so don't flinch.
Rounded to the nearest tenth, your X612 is 1.1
